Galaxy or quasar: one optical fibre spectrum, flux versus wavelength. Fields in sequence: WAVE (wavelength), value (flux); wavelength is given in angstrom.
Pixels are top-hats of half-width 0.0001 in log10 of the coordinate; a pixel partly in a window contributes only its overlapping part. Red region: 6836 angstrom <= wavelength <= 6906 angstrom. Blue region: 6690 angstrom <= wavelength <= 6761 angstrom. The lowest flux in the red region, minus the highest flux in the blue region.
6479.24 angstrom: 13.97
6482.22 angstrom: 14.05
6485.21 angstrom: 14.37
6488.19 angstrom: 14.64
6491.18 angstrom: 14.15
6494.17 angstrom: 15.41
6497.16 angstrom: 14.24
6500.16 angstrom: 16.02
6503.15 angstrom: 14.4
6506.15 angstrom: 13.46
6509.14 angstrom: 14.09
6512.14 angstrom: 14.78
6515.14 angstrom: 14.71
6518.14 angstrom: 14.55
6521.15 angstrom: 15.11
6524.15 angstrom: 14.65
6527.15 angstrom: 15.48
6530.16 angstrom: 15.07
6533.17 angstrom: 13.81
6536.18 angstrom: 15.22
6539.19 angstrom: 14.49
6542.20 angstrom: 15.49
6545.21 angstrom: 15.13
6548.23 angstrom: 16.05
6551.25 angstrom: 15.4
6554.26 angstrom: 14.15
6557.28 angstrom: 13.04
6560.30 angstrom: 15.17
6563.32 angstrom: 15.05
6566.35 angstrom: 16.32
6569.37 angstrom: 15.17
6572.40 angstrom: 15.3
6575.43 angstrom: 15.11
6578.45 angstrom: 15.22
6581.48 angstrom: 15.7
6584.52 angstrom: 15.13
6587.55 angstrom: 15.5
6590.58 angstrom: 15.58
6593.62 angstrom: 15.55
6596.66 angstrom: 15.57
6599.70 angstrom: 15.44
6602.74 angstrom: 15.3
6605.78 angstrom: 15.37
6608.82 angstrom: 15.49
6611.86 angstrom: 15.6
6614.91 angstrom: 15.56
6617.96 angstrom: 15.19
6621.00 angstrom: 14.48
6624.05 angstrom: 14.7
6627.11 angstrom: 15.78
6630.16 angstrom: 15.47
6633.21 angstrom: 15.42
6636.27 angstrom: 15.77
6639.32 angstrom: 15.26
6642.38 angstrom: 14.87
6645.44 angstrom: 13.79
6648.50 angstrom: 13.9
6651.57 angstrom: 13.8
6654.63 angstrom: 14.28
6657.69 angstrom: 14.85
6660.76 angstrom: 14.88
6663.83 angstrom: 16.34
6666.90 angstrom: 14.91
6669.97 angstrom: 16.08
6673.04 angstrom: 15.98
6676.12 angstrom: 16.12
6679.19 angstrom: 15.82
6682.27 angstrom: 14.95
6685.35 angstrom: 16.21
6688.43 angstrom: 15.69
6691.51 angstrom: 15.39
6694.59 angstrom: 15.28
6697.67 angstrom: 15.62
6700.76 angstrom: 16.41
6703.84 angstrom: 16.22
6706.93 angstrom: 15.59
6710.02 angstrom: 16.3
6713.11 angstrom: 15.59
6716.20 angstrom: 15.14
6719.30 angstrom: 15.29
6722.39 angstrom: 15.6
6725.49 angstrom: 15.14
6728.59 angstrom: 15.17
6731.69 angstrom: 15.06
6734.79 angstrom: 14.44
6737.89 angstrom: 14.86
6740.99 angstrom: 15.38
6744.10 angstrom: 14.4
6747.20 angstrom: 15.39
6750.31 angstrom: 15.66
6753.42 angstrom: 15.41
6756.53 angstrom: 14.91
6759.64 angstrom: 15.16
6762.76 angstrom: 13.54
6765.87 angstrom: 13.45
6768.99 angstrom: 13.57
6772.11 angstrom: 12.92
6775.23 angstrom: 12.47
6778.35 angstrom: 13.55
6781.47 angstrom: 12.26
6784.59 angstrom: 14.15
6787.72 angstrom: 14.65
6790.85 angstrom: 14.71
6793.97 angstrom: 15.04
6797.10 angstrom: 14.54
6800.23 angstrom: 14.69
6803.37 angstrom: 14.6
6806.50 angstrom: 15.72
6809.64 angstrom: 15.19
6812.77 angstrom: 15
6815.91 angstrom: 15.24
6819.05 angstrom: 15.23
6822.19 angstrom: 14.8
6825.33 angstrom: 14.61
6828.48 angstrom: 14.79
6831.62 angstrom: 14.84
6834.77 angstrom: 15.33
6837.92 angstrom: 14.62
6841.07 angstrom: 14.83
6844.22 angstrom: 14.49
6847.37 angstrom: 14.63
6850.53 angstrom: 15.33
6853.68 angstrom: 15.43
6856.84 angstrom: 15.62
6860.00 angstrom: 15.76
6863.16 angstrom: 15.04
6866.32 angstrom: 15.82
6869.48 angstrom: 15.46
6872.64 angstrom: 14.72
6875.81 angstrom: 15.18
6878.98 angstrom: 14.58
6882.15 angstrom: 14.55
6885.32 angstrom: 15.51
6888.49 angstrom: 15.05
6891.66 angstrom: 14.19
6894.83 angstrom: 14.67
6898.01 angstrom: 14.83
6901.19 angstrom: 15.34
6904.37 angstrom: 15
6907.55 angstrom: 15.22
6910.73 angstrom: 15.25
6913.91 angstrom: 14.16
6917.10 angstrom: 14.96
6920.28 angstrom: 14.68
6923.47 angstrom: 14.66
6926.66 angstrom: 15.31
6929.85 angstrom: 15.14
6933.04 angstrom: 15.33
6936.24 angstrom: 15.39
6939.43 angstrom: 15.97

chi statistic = -2.2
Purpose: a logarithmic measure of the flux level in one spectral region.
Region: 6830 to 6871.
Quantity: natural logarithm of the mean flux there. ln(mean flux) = 2.72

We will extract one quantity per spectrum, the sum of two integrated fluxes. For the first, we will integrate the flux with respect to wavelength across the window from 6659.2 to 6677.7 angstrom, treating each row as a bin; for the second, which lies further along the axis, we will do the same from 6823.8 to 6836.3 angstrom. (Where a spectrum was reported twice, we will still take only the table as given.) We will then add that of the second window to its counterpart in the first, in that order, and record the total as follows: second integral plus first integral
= 477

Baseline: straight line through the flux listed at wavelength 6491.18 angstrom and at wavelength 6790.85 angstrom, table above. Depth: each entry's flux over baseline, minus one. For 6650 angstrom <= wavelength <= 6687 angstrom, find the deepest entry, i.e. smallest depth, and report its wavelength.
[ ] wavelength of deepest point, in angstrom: 6651.57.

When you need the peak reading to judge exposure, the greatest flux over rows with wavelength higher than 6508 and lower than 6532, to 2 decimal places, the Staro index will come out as 15.48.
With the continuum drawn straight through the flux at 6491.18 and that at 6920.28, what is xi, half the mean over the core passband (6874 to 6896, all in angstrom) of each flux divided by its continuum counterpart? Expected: 0.506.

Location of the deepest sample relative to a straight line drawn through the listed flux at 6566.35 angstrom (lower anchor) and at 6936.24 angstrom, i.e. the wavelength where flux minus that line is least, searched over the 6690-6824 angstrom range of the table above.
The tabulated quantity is 6781.47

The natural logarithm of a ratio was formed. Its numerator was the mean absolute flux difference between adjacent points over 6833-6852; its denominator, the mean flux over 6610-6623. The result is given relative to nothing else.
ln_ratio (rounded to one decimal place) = -3.6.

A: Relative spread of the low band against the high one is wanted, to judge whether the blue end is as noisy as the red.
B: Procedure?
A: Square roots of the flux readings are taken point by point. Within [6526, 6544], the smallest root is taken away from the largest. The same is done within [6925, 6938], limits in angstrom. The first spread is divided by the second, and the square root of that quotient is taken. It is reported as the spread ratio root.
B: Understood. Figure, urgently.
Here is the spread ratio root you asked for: 2.6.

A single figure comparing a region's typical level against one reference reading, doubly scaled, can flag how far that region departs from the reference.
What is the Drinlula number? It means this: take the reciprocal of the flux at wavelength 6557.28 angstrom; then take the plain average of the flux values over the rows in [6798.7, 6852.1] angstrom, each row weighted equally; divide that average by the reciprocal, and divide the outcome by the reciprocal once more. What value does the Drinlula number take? 2540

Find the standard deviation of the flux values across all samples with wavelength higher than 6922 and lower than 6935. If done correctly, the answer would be 0.3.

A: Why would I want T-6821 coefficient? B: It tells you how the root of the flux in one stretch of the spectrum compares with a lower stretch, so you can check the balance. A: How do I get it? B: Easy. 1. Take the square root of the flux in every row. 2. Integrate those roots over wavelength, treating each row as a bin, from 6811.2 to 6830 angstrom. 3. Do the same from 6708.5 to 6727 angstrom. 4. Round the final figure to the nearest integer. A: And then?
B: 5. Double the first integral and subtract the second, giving 73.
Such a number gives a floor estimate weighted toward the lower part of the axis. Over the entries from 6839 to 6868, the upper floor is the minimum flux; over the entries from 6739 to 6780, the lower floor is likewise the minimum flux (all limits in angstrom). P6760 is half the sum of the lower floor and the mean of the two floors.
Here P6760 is 13.0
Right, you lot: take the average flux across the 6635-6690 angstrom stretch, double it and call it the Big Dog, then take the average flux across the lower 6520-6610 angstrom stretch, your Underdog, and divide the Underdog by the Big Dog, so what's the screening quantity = 0.499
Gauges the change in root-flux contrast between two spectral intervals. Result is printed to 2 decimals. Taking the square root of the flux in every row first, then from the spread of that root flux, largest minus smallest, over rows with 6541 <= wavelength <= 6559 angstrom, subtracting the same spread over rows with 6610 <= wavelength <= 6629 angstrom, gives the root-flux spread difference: 0.23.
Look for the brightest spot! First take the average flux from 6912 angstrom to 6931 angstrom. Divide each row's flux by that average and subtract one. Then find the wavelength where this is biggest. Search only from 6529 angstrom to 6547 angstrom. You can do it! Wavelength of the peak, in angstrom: 6542.20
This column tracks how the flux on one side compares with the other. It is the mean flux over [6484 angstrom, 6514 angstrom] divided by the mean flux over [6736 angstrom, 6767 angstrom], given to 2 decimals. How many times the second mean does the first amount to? 0.98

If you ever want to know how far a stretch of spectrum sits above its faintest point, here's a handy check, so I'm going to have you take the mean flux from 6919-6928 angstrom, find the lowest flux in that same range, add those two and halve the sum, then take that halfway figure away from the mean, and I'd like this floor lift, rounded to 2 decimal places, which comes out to 0.11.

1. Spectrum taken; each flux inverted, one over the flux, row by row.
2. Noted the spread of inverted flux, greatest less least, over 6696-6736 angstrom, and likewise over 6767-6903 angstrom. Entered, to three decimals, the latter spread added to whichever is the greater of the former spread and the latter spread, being 0.037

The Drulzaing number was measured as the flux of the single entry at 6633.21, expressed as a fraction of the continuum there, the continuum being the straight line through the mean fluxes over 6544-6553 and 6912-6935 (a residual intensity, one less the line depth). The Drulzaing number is 1.00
